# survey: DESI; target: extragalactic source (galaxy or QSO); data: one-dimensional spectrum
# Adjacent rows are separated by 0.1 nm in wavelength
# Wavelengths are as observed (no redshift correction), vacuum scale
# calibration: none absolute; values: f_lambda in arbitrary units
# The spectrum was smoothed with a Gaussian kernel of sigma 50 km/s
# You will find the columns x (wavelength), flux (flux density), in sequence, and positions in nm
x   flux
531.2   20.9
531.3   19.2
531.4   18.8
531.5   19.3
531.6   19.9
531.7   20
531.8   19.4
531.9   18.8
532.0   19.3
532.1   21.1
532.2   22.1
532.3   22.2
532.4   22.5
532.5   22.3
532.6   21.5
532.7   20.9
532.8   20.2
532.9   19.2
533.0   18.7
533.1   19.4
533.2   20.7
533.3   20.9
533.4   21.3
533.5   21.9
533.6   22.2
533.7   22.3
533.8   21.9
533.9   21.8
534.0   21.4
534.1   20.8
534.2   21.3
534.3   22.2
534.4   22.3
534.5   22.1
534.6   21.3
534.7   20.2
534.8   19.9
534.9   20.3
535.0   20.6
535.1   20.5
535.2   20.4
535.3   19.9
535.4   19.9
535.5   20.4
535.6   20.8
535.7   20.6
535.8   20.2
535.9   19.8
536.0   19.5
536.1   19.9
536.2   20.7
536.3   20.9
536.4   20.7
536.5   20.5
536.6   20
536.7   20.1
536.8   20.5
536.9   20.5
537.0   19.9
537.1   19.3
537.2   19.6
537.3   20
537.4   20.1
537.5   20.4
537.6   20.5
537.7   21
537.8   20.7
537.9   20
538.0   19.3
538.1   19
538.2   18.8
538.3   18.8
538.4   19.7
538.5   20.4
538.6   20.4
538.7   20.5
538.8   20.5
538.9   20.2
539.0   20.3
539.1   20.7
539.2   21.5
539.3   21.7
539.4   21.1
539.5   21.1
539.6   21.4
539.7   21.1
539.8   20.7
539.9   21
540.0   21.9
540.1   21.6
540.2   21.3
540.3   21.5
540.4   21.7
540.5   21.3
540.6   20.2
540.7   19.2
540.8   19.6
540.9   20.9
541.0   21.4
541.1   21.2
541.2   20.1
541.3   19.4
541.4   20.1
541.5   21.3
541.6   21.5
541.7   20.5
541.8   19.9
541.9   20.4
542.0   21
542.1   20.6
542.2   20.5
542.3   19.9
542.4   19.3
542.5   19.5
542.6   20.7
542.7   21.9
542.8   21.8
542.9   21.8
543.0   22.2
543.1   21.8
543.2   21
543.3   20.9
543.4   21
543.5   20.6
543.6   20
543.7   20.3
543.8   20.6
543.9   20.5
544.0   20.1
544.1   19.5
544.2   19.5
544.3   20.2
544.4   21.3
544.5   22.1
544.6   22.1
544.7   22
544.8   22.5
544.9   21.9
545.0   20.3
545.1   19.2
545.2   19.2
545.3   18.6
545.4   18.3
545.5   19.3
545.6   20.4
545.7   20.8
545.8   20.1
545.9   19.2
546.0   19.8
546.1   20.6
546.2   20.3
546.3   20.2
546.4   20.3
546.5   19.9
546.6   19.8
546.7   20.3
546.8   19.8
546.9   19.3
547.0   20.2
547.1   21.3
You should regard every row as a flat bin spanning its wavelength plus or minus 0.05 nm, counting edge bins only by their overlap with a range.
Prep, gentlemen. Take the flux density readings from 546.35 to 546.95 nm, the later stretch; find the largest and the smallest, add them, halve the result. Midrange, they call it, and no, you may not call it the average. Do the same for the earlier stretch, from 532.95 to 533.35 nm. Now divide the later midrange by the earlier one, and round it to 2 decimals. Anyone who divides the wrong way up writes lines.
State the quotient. 1.00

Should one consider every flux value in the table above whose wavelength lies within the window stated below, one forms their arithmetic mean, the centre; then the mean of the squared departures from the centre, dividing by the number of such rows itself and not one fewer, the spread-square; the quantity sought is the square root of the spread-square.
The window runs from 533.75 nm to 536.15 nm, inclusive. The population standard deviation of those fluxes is 0.82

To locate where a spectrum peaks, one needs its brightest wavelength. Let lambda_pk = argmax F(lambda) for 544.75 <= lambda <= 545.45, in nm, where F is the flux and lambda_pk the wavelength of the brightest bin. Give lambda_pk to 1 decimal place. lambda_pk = 544.8 nm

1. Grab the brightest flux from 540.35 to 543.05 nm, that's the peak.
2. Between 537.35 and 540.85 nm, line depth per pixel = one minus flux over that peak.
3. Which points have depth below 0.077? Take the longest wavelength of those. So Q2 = 540.5 nm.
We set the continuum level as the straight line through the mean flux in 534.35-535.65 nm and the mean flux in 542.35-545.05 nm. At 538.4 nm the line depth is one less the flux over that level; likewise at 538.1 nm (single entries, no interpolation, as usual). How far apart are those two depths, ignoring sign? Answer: 0.033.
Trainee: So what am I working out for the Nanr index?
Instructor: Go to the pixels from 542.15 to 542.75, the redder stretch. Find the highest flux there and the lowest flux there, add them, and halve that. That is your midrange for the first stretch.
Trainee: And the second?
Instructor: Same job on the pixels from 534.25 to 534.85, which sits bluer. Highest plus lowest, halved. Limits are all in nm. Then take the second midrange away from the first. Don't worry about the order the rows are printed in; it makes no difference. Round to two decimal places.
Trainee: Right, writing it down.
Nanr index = -0.50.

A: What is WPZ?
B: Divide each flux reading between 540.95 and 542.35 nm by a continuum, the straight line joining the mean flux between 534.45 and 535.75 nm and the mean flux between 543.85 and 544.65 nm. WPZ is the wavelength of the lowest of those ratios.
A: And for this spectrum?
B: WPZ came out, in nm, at 541.3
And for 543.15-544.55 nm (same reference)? 544.2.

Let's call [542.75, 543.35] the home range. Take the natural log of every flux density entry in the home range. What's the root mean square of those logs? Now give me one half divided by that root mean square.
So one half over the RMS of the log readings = 0.1628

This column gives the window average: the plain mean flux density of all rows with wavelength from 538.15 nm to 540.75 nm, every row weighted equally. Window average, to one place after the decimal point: 20.7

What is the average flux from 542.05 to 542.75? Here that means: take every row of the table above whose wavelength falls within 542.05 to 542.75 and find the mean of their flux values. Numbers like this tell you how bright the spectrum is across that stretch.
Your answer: 20.3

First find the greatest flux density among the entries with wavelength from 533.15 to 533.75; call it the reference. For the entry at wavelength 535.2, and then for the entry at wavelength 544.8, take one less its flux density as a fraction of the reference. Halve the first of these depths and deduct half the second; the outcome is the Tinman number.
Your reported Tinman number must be 0.047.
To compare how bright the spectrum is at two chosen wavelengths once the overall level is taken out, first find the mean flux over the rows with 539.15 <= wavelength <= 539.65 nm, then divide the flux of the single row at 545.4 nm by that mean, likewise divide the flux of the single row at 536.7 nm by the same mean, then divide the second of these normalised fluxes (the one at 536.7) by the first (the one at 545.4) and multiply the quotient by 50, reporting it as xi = 54.9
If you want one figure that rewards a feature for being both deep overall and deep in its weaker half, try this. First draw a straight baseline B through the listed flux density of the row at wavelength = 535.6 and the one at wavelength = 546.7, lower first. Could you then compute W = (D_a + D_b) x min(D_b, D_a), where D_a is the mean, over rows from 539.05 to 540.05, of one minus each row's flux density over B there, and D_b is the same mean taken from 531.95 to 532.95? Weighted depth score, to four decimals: 0.0011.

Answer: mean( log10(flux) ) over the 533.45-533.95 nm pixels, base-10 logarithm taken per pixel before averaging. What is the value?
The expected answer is 1.34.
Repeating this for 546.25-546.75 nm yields 1.30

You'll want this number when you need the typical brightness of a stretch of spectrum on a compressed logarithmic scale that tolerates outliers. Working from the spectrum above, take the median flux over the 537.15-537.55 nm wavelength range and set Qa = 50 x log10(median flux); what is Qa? 65.1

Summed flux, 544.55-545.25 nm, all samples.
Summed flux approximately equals 147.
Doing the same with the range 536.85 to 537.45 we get 119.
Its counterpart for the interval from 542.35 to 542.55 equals 39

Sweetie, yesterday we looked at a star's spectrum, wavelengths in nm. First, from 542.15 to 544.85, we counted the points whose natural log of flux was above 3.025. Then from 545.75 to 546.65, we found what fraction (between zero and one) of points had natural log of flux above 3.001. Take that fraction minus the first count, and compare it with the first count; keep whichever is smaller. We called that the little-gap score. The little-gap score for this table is -16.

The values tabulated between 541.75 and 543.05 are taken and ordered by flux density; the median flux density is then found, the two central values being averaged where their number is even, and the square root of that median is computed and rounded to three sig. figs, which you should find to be 4.54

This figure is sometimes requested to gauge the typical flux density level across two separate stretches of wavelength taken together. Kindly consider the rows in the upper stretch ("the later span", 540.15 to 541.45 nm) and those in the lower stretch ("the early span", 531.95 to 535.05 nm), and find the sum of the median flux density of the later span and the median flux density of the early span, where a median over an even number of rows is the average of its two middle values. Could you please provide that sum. 42.2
